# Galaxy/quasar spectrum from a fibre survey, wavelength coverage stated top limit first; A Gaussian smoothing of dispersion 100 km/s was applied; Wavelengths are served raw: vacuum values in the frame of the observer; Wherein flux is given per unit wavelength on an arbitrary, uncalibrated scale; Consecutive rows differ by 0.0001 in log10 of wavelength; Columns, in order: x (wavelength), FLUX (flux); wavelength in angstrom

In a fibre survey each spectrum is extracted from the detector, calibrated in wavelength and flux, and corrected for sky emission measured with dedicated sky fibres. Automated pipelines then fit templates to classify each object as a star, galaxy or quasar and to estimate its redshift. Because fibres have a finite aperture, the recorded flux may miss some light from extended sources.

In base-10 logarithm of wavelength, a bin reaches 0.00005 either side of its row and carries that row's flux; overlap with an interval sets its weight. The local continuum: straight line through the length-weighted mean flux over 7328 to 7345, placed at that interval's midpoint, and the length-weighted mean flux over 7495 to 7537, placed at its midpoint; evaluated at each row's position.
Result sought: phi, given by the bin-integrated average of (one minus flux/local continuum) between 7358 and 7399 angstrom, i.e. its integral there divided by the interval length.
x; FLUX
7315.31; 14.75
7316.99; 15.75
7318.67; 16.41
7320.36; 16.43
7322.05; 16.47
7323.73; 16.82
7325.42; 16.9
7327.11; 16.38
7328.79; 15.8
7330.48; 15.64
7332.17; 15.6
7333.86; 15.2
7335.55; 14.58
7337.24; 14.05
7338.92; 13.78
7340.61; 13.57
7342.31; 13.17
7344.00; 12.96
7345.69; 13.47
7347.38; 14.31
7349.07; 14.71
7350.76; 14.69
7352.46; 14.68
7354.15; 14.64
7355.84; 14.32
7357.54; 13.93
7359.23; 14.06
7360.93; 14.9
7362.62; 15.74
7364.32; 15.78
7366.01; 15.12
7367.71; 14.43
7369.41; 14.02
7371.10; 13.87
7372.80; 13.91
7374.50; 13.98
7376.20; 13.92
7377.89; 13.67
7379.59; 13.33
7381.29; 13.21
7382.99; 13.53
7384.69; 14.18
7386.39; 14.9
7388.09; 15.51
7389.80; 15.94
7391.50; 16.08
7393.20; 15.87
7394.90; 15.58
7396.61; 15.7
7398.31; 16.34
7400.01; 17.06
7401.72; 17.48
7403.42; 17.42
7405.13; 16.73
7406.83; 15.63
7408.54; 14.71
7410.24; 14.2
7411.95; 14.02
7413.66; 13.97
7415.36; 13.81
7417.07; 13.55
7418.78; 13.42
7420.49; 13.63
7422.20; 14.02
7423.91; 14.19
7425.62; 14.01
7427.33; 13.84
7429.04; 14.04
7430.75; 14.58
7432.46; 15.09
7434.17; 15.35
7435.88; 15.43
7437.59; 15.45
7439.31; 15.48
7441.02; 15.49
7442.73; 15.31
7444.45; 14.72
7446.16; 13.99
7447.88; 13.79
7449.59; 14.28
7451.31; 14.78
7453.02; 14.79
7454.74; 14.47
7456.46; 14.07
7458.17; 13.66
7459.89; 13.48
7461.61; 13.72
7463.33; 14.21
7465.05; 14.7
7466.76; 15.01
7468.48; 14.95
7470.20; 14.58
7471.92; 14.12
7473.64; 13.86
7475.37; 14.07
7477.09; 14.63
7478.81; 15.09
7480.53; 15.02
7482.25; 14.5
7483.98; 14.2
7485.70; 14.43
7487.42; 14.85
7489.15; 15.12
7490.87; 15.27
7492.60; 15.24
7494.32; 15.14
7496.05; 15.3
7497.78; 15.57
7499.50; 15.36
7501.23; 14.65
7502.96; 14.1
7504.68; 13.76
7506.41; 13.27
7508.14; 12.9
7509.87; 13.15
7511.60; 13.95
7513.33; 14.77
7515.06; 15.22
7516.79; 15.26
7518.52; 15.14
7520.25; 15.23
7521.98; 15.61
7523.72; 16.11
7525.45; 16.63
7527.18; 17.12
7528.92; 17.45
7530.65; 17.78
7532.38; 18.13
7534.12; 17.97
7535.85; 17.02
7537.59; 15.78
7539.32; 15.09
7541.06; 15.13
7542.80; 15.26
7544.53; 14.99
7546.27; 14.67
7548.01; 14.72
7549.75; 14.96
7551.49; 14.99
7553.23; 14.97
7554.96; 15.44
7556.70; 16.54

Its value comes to -0.004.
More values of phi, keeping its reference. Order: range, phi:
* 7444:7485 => 0.054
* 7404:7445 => 0.021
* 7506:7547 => -0.004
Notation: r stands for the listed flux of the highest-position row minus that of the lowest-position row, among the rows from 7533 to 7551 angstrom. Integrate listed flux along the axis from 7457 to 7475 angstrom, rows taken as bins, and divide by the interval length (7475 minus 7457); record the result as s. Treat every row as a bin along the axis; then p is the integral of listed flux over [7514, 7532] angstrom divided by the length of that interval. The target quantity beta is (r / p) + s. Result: 14.0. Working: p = 16.2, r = -3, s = 14.2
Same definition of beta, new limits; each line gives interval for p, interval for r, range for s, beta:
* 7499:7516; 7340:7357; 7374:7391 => 14.3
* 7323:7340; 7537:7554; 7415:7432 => 13.9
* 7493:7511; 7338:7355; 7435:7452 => 14.9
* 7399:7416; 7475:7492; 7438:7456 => 14.8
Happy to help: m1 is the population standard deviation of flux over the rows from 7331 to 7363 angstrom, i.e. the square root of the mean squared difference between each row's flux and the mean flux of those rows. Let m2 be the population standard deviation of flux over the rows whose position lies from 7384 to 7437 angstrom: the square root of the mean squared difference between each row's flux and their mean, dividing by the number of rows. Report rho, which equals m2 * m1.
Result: 0.9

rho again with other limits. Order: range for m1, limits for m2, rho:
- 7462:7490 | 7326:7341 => 0.4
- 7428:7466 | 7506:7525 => 0.7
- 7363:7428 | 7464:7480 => 0.5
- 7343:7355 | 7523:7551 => 0.8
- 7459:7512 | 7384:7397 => 0.4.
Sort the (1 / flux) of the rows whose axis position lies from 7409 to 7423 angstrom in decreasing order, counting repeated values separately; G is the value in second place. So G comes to 0.0738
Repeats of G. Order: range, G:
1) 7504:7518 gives 0.0760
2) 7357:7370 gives 0.0713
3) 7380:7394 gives 0.0739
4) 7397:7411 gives 0.0680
